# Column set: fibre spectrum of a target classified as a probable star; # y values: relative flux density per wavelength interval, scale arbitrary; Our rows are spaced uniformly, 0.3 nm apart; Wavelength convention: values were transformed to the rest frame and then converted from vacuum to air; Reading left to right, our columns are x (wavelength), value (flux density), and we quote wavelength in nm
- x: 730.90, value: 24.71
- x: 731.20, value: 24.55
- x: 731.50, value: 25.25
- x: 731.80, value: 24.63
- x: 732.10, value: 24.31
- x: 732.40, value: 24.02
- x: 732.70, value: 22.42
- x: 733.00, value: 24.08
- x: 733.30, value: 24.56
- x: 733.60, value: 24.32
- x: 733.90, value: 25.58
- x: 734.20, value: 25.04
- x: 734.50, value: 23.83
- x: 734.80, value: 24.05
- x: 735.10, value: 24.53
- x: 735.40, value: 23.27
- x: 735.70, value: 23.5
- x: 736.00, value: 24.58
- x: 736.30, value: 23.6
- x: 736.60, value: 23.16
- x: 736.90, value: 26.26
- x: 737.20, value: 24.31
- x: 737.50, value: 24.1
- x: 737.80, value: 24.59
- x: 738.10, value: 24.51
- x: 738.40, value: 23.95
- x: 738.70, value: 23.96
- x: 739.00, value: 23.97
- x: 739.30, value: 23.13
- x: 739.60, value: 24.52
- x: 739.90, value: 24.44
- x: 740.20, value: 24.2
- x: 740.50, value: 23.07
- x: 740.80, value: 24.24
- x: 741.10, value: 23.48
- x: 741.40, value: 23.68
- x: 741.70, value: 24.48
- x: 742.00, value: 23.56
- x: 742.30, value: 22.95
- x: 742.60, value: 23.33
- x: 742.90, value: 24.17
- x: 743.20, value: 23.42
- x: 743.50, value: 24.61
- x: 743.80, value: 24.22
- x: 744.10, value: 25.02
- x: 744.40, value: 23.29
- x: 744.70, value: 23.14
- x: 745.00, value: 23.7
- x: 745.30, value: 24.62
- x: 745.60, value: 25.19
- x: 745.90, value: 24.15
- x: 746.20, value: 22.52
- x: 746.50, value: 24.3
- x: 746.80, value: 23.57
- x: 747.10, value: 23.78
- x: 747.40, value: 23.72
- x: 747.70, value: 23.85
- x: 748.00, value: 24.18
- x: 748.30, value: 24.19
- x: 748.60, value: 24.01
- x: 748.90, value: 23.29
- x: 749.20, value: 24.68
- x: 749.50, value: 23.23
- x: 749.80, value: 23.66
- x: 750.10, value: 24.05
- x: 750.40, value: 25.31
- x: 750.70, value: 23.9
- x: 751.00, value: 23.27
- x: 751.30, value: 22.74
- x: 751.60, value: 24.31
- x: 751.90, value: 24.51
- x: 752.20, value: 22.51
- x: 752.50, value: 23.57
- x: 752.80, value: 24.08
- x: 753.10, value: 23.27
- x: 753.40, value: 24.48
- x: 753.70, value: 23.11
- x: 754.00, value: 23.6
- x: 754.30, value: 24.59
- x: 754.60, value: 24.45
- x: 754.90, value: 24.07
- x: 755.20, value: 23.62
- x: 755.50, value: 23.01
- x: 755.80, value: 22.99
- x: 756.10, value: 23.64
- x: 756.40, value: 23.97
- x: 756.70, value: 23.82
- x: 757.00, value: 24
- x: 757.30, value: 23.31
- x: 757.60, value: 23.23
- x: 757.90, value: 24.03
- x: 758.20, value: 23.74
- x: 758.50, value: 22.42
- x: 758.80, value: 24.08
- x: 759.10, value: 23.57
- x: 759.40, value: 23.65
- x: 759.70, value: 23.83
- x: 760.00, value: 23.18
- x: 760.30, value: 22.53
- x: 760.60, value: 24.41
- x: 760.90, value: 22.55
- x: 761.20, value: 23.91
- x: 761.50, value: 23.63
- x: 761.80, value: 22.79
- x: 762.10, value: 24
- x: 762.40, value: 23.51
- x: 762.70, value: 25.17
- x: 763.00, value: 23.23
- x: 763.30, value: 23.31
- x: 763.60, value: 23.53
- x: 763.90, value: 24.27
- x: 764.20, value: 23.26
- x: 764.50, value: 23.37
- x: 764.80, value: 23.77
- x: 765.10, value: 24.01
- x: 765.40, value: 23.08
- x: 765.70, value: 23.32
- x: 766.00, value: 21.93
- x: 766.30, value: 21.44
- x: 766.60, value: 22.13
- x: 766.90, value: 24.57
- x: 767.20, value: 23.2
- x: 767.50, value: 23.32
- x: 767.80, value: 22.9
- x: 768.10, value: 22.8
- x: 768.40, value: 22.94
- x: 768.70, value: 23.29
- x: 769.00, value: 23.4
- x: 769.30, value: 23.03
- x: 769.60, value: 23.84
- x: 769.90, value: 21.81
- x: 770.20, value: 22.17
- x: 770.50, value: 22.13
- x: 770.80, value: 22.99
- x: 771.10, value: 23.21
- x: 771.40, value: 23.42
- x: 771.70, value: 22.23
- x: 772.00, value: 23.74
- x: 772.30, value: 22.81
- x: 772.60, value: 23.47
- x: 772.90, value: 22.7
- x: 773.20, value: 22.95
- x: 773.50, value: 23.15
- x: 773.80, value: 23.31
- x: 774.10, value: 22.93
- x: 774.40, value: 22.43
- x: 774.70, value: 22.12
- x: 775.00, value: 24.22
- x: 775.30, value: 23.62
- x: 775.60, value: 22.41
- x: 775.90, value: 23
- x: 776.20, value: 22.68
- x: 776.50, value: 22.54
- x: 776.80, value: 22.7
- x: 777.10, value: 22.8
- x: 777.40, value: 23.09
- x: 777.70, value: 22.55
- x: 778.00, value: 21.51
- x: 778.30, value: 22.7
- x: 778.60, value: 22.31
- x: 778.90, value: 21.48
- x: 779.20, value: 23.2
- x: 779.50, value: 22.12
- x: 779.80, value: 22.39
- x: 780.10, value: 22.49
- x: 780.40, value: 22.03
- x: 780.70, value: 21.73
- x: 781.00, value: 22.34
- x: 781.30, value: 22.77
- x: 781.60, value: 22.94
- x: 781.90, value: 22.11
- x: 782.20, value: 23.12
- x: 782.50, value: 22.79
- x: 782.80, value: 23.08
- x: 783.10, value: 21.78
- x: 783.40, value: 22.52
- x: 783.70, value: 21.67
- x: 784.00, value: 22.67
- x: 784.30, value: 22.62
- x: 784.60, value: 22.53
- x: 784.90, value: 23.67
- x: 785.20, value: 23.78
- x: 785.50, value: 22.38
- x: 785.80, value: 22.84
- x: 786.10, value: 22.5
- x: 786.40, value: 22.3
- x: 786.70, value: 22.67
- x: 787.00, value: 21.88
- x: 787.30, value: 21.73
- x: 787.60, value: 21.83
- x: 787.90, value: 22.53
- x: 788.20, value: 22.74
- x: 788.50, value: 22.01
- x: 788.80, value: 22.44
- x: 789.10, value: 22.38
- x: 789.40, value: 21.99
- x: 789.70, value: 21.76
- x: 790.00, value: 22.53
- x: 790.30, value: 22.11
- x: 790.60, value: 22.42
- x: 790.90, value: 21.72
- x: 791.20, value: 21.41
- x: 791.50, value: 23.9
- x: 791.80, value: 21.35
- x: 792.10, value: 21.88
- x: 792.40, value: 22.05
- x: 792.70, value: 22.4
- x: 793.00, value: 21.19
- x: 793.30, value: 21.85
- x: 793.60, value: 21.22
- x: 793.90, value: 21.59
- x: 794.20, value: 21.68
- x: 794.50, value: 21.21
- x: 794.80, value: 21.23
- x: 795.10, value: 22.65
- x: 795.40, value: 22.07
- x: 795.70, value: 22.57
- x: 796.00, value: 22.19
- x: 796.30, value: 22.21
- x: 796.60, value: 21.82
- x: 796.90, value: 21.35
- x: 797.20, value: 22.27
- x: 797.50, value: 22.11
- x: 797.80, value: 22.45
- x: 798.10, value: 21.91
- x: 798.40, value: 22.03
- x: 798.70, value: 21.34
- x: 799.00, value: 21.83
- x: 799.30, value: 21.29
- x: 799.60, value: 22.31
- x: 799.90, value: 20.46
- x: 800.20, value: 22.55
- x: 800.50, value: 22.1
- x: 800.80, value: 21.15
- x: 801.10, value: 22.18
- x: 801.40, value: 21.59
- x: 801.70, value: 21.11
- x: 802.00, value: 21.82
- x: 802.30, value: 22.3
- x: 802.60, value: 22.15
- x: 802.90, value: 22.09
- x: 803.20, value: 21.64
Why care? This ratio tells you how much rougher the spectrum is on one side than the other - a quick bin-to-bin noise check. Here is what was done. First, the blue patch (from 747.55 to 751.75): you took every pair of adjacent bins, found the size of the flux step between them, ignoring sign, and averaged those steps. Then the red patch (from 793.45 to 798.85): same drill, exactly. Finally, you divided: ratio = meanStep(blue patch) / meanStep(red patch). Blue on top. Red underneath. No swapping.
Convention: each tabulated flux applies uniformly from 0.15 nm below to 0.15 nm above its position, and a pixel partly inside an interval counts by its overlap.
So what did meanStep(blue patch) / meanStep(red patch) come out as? 1.8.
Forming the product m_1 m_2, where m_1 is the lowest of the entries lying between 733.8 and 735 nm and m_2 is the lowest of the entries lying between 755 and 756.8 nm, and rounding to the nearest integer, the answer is 548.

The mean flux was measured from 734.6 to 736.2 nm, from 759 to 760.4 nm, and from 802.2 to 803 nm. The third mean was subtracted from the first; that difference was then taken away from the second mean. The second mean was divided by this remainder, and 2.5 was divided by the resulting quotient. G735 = 2.31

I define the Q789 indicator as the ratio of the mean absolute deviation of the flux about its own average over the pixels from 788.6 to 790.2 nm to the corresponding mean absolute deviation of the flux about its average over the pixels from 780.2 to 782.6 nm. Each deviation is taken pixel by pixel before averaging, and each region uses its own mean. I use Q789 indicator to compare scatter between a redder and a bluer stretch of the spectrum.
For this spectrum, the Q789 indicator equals 0.65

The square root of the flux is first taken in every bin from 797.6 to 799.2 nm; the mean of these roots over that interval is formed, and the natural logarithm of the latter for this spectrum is 1.54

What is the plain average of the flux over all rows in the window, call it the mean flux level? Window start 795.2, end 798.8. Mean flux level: 22.0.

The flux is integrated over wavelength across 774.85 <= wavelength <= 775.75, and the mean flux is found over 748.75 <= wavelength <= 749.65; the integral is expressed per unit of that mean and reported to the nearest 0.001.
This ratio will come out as 0.888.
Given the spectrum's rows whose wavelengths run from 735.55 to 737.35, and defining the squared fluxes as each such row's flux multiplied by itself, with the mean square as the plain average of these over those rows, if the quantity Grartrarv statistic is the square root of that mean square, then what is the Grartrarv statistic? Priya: 24.3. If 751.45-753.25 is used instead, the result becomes 23.7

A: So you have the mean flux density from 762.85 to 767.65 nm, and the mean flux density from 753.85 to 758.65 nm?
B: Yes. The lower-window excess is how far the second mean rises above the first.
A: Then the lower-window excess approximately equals 0.42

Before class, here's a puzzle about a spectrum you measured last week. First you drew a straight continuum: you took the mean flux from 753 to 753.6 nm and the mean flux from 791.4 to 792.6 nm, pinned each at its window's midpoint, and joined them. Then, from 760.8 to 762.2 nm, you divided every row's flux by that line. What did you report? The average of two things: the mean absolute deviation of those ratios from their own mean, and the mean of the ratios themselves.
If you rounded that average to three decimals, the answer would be 0.509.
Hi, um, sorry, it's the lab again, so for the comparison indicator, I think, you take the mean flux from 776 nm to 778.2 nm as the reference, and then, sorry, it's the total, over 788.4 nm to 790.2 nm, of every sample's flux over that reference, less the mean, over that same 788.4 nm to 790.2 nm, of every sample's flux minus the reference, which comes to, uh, 6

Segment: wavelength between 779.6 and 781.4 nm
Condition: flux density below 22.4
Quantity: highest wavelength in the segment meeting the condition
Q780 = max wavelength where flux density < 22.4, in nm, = 781.00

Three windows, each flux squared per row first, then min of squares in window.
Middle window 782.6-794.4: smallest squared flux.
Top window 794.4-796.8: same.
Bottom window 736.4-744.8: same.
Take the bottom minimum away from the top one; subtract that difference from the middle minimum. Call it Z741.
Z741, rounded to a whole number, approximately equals 526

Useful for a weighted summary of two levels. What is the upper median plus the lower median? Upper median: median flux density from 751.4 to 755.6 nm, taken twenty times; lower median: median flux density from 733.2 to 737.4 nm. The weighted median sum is 501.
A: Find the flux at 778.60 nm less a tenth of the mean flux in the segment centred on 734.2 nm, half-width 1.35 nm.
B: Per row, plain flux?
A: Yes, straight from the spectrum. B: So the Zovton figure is 19.9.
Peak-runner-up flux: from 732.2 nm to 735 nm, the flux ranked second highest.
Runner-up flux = 25.04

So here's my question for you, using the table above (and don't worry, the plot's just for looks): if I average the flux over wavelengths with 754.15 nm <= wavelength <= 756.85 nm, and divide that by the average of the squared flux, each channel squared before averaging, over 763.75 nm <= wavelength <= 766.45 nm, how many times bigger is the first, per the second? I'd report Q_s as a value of 0.0443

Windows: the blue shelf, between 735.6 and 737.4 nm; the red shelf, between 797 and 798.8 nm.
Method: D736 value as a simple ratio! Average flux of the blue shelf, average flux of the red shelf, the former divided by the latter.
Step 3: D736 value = 1.10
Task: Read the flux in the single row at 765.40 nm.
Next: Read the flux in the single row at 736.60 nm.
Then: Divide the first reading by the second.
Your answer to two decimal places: 1.00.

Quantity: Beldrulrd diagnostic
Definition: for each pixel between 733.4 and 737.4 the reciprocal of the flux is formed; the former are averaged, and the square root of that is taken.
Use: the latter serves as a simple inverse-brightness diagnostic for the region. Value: 0.203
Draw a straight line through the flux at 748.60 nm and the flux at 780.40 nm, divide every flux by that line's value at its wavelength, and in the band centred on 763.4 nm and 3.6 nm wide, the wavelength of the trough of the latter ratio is 761.80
